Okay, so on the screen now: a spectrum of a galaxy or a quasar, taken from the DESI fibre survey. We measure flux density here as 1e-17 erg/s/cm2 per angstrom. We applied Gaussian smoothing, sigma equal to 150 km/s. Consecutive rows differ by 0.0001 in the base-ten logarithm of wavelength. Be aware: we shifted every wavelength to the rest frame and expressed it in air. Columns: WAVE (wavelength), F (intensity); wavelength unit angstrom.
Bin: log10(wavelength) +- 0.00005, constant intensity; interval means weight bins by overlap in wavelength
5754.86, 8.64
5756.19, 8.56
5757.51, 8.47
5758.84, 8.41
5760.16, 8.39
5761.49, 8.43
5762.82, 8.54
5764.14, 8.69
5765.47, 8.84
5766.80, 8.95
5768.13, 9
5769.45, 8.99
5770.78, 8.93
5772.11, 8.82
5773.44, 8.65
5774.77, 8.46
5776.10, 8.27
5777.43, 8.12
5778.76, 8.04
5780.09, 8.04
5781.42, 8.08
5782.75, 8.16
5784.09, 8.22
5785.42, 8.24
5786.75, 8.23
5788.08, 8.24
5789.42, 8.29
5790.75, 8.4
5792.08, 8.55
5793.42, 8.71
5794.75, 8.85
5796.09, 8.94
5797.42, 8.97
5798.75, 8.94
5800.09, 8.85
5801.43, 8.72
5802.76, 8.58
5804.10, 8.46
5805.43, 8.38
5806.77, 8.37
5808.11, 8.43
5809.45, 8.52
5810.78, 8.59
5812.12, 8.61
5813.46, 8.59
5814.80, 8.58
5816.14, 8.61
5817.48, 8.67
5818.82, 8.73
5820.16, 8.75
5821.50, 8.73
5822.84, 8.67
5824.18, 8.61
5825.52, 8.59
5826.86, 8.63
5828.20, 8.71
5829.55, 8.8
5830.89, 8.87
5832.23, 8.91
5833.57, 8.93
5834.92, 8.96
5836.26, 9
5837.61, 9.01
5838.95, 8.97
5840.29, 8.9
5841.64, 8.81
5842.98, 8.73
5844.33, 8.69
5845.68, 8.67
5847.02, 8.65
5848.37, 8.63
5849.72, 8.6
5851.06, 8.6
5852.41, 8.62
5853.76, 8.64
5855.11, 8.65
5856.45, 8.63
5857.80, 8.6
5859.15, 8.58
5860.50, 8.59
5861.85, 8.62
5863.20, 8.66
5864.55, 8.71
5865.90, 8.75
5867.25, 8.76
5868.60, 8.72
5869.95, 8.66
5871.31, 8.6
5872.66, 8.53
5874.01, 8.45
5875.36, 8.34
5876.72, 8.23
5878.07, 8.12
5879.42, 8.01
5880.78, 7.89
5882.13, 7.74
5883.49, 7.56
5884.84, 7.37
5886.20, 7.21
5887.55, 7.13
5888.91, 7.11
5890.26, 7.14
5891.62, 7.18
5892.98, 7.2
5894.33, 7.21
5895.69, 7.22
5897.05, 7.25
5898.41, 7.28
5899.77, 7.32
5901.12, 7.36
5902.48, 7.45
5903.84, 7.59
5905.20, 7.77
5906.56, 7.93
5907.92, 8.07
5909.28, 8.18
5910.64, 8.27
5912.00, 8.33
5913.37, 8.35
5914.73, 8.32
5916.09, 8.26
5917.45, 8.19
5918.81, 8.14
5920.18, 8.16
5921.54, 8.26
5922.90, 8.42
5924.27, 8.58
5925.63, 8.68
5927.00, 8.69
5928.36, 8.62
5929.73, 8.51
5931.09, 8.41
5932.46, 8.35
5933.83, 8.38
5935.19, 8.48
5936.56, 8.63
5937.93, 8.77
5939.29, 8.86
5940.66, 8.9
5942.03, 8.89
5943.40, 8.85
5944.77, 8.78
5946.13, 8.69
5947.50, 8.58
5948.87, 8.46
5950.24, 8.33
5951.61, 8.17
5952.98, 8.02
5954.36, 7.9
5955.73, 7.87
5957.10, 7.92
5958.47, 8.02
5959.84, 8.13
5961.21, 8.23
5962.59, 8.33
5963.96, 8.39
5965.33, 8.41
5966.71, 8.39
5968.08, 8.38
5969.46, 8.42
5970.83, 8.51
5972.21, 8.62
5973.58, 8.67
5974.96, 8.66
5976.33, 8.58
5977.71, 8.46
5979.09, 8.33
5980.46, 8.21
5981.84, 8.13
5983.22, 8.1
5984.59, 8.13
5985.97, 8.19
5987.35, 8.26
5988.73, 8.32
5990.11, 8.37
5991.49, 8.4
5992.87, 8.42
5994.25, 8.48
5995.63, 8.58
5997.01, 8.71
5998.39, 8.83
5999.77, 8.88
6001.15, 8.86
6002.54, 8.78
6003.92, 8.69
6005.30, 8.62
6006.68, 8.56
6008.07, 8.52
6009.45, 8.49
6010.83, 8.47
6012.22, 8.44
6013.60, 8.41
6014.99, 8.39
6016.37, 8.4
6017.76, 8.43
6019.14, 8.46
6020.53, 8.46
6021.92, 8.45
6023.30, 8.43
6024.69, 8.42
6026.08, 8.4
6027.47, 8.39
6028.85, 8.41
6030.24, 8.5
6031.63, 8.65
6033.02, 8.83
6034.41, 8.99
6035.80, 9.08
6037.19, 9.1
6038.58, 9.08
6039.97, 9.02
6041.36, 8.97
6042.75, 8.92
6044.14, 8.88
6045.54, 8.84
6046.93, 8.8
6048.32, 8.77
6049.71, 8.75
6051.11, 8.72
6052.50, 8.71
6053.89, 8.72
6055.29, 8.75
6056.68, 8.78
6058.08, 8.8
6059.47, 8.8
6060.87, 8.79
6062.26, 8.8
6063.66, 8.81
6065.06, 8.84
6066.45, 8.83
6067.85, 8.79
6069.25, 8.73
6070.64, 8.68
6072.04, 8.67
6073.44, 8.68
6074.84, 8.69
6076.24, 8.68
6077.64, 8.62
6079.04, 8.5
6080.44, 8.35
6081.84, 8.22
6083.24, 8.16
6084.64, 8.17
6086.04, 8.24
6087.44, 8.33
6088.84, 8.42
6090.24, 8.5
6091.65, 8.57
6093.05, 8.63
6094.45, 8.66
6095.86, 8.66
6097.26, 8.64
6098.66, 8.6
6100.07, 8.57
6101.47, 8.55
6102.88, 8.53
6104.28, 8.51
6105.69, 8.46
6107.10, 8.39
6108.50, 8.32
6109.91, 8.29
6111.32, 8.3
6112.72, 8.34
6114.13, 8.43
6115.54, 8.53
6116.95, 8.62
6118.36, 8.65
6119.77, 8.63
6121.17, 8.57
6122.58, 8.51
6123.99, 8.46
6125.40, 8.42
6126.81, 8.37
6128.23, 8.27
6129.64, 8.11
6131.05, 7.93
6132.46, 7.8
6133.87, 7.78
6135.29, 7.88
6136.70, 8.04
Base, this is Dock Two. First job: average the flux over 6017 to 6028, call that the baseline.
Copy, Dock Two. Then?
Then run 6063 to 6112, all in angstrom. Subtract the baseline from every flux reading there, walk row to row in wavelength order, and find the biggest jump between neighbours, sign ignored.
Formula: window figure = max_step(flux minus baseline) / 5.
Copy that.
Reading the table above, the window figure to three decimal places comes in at 0.030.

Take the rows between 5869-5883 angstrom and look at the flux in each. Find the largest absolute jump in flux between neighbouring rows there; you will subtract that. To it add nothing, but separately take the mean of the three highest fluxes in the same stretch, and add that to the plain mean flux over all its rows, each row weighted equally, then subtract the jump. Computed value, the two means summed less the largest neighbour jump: 16.7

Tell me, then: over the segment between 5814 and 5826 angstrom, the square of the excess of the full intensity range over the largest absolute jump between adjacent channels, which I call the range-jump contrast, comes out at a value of 0.01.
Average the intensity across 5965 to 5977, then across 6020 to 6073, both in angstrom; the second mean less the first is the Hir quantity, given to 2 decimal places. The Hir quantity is 0.23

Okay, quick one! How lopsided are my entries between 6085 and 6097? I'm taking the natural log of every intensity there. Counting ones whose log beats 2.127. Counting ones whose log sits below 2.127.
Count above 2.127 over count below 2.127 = 3.0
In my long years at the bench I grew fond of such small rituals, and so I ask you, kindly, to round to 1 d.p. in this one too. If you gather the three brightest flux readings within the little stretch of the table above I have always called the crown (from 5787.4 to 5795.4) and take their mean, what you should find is 8.7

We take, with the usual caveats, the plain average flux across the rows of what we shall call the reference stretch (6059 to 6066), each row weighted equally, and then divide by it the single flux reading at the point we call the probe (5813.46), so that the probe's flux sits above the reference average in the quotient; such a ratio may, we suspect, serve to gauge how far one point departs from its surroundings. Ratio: 0.98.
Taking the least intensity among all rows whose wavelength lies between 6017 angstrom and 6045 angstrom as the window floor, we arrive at 8.39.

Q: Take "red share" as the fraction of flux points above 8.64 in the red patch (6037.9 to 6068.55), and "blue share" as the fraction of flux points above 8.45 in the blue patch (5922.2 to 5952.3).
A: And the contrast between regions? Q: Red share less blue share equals 0.3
